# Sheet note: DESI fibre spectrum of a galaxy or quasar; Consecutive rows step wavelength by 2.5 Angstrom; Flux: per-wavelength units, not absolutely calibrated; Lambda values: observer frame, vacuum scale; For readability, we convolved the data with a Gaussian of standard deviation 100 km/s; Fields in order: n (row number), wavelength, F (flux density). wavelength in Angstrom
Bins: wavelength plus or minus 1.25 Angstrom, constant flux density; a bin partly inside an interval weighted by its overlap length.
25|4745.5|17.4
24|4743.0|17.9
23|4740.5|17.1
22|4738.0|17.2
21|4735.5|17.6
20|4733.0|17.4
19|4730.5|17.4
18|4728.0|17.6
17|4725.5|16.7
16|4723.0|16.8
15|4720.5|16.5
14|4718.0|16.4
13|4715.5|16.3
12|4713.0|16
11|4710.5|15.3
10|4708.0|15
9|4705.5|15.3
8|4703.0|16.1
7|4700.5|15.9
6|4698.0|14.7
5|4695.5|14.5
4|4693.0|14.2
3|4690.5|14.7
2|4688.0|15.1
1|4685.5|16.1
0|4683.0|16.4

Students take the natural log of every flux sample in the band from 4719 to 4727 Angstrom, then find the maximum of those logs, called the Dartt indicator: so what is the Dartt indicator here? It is 2.82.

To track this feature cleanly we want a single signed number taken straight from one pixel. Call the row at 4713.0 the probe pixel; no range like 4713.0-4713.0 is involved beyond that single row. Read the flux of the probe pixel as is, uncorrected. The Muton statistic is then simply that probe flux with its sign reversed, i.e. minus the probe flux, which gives -16.0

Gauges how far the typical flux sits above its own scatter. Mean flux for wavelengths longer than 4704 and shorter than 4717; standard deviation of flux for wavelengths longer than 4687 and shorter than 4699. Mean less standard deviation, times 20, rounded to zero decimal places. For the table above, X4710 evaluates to 306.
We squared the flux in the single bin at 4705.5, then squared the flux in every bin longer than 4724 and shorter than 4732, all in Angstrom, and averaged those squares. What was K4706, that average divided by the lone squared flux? 1.3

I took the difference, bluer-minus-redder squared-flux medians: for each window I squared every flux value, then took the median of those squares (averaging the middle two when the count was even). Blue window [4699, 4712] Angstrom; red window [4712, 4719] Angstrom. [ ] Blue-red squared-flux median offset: -32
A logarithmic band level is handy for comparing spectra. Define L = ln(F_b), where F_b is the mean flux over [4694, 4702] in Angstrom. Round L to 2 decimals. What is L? 2.71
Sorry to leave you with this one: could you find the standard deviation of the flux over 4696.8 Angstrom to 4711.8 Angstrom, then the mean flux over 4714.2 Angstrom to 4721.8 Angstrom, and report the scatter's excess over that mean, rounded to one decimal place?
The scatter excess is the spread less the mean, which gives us -15.9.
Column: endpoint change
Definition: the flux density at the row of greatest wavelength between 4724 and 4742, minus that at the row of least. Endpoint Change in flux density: 0.4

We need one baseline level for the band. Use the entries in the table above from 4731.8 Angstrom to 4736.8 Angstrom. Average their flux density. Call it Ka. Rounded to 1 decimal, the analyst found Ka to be 17.5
